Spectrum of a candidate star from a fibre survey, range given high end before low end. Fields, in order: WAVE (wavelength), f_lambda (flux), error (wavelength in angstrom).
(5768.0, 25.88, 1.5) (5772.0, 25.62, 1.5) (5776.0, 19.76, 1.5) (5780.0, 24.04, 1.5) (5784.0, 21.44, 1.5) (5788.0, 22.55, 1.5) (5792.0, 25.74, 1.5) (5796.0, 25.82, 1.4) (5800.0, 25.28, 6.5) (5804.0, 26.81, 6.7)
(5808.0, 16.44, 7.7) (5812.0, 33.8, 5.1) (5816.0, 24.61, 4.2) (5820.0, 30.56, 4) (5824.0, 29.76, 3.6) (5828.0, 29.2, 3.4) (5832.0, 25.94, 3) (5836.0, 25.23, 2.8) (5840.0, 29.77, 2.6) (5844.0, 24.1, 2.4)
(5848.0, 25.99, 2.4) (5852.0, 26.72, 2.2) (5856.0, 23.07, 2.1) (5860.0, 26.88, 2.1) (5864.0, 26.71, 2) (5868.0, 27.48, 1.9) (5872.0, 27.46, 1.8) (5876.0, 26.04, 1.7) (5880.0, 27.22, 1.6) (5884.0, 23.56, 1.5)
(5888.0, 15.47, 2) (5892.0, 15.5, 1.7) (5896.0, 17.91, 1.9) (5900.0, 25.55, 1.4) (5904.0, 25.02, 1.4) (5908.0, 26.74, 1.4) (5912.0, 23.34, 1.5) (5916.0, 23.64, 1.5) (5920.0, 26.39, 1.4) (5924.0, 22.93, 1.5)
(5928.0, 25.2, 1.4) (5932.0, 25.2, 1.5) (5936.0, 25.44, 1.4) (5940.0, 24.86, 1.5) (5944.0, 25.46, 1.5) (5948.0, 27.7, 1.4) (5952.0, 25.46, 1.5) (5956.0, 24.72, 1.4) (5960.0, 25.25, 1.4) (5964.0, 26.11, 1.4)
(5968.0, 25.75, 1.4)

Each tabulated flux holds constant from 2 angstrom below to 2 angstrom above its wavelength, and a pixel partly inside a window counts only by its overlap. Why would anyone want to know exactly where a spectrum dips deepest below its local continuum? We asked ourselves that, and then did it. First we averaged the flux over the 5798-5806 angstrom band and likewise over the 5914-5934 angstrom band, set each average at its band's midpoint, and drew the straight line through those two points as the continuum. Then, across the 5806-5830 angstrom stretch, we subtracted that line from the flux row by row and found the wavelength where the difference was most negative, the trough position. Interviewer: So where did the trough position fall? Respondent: 5808.0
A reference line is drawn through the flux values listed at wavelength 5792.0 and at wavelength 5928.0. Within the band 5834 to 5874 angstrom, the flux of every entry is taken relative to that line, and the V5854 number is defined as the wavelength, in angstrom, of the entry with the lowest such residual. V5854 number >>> 5856.0 angstrom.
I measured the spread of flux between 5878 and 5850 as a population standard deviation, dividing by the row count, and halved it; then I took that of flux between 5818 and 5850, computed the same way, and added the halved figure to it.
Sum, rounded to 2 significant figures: 3.0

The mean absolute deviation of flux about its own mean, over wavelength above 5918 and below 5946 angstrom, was 0.7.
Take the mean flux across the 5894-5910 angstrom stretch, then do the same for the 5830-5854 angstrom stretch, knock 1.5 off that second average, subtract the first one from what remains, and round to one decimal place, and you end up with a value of 1.0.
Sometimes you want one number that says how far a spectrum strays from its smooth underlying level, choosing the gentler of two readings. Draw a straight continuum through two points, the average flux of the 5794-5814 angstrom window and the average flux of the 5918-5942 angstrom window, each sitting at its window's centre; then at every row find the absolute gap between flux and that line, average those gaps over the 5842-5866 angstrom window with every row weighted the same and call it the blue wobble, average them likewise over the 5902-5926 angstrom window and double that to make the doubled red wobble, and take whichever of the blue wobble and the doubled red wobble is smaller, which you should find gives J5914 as 1.41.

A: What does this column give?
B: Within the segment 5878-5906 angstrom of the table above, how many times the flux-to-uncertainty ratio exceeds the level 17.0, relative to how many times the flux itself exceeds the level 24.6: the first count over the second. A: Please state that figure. 1.0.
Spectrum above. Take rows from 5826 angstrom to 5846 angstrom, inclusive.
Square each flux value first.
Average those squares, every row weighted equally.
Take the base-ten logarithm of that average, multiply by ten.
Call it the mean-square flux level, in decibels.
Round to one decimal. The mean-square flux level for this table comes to 28.6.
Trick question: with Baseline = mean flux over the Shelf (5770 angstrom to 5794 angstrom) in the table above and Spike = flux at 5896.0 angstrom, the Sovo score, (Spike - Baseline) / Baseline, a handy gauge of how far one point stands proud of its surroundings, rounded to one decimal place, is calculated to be -0.2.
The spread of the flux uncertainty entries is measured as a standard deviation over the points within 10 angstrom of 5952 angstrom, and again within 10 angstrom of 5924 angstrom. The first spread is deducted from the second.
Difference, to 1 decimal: 0.0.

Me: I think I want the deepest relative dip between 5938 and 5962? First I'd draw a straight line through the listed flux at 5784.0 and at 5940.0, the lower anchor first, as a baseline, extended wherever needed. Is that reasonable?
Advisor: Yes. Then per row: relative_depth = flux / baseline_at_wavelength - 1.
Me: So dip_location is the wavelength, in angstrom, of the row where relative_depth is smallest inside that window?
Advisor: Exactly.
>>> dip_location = 5956.0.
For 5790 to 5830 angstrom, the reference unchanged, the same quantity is 5808.0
